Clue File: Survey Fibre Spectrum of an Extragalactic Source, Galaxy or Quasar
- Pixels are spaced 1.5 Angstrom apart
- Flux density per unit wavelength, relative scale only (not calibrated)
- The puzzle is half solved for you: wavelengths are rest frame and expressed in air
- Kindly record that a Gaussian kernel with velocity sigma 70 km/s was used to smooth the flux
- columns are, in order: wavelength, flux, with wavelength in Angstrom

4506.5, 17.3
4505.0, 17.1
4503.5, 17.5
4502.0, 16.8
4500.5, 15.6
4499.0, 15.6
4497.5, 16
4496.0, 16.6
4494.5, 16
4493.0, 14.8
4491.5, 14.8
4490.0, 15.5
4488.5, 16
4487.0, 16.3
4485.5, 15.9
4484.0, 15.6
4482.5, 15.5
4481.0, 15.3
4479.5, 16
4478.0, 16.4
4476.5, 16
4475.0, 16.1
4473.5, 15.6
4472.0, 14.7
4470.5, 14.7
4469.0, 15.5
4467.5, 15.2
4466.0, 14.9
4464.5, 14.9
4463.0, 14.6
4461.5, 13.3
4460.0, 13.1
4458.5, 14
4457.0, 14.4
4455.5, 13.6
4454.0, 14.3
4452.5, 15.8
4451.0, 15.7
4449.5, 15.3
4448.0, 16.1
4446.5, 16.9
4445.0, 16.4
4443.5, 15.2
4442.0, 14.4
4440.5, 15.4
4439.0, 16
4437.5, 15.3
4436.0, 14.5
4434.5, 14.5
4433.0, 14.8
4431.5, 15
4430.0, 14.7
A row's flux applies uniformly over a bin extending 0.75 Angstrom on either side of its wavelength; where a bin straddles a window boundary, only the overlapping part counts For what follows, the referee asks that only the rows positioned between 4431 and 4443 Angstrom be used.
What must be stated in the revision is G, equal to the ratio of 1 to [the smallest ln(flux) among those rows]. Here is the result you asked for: 0.375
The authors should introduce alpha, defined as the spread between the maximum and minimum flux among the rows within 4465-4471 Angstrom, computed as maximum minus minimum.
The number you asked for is 0.80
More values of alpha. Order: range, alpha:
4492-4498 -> 1.80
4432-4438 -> 0.80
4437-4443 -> 1.60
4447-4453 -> 0.80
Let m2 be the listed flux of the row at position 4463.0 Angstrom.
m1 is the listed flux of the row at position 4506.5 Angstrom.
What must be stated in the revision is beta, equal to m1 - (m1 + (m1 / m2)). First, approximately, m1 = 17.3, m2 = 14.6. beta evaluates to -1.18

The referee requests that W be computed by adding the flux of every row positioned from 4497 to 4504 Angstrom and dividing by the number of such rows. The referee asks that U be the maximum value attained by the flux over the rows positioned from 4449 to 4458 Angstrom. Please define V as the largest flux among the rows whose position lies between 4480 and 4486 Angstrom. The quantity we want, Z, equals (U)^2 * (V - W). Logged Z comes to -100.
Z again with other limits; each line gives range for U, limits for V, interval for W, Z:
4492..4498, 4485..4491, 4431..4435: 423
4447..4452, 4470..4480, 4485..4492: 181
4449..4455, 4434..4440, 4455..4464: 541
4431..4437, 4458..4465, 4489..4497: -144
